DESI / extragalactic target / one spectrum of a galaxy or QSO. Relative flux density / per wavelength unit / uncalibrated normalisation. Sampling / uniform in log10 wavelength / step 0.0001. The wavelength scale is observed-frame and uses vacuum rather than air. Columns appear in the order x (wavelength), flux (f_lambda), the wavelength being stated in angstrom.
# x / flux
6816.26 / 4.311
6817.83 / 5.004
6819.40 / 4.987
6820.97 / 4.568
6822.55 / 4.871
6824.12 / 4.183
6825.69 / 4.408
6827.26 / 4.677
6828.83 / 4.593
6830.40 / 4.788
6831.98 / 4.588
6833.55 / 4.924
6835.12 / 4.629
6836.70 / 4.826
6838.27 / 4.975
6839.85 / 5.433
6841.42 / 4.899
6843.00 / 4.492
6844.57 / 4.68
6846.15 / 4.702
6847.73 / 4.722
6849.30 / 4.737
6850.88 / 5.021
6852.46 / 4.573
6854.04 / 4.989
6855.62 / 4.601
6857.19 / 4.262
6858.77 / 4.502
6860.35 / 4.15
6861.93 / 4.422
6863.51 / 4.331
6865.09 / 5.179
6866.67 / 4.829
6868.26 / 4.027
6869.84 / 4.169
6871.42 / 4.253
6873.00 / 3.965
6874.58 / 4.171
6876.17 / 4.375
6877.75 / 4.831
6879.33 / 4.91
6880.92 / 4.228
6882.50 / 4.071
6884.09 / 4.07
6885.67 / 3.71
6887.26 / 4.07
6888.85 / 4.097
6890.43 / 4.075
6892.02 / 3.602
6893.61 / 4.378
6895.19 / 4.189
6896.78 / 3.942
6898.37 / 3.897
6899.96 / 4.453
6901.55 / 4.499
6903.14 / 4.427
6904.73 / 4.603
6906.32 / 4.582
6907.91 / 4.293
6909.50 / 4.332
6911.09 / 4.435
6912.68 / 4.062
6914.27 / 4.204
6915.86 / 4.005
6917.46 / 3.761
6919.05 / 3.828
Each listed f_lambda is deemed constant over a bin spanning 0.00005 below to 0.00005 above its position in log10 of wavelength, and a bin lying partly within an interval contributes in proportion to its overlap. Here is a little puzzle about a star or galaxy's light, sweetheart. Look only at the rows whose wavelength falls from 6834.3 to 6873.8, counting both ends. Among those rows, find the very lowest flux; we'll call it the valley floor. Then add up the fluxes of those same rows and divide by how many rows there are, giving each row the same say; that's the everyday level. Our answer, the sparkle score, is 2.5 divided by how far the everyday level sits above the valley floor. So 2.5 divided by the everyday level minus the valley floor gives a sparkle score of 3.8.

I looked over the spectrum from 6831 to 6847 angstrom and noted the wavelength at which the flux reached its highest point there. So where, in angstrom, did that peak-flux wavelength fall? 6839.85 angstrom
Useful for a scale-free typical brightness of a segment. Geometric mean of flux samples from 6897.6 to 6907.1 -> 4.4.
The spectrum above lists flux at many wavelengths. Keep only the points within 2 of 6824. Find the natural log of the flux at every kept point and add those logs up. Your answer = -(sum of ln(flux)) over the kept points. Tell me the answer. -4.5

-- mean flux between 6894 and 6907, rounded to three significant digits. 4.32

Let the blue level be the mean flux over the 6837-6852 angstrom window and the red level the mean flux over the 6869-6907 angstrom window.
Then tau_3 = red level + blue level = 9.08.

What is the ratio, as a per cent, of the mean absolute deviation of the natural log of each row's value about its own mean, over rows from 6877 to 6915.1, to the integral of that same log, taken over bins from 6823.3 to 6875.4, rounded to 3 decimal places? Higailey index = 0.074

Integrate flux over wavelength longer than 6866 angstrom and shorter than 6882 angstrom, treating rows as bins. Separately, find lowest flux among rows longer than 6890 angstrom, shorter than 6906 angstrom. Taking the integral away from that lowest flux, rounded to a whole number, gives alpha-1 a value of -66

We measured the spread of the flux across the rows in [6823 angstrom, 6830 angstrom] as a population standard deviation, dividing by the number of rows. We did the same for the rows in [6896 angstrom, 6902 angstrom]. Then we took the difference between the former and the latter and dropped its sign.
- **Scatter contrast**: 0.09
